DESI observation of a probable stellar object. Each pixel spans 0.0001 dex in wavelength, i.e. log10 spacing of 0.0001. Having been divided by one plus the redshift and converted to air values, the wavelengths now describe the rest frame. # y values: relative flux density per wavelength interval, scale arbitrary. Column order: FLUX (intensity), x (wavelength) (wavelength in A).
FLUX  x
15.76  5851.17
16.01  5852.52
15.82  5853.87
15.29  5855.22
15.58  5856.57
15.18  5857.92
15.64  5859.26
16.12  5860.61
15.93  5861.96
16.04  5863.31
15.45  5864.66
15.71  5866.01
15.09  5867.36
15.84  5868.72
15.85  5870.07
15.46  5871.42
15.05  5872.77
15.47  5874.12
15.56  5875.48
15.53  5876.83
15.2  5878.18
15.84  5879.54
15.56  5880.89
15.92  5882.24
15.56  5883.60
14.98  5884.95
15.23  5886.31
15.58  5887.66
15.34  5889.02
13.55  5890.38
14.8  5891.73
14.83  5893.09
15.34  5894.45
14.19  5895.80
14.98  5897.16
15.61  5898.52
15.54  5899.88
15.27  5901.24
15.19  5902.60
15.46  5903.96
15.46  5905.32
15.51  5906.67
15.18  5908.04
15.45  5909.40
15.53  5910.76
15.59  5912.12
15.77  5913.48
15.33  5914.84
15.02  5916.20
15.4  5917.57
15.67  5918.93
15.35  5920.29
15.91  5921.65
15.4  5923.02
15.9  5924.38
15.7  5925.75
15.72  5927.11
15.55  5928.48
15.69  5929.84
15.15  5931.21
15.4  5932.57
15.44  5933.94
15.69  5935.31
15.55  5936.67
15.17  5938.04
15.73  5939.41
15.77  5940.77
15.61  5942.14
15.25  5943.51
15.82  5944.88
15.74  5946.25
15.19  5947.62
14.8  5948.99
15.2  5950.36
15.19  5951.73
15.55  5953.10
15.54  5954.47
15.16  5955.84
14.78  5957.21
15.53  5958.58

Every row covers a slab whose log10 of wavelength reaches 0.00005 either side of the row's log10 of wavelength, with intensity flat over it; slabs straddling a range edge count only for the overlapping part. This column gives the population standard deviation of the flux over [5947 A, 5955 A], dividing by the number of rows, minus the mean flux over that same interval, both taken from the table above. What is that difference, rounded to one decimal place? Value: -15.0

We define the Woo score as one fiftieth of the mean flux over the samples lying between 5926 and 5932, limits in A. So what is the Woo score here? 0.311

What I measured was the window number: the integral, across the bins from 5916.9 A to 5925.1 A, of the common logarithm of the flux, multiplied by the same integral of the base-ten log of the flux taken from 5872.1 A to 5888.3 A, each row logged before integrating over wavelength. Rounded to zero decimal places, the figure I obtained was 189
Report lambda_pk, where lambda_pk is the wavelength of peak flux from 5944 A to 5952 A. 5944.88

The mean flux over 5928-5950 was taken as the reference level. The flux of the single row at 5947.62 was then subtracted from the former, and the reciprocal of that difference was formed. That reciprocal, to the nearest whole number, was 4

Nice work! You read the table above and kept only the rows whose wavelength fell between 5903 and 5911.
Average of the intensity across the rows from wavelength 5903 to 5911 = 15.4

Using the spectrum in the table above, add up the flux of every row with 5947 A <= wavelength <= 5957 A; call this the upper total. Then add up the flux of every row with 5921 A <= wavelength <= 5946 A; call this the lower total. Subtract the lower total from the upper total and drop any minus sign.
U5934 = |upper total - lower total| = 174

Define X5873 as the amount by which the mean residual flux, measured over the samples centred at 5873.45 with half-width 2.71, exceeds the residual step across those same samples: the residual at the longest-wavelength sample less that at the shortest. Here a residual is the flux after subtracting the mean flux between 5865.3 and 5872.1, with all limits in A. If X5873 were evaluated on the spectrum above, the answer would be -0.30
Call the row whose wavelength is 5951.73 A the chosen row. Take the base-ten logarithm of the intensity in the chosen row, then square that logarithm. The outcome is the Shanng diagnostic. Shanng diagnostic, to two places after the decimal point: 1.40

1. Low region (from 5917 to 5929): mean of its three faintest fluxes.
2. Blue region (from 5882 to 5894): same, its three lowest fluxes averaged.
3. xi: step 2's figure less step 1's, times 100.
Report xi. -99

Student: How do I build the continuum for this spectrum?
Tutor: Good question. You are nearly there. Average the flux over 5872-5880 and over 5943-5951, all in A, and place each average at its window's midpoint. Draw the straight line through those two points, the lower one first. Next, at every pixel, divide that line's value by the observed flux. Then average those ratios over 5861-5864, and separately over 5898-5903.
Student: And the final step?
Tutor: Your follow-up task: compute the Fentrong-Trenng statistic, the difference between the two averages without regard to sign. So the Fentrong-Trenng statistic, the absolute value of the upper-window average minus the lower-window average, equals 0.033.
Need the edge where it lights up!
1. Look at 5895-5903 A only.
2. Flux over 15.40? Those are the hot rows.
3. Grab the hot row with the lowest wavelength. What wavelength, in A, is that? 5898.52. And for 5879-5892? 5879.54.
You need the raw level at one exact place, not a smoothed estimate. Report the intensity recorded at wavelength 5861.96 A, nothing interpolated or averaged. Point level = 15.93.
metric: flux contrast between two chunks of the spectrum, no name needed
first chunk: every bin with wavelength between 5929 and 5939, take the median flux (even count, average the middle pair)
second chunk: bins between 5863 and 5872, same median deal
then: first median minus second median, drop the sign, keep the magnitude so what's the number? 0.27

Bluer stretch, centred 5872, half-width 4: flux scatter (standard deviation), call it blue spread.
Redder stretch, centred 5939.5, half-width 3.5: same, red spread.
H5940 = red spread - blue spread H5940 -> -0.06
